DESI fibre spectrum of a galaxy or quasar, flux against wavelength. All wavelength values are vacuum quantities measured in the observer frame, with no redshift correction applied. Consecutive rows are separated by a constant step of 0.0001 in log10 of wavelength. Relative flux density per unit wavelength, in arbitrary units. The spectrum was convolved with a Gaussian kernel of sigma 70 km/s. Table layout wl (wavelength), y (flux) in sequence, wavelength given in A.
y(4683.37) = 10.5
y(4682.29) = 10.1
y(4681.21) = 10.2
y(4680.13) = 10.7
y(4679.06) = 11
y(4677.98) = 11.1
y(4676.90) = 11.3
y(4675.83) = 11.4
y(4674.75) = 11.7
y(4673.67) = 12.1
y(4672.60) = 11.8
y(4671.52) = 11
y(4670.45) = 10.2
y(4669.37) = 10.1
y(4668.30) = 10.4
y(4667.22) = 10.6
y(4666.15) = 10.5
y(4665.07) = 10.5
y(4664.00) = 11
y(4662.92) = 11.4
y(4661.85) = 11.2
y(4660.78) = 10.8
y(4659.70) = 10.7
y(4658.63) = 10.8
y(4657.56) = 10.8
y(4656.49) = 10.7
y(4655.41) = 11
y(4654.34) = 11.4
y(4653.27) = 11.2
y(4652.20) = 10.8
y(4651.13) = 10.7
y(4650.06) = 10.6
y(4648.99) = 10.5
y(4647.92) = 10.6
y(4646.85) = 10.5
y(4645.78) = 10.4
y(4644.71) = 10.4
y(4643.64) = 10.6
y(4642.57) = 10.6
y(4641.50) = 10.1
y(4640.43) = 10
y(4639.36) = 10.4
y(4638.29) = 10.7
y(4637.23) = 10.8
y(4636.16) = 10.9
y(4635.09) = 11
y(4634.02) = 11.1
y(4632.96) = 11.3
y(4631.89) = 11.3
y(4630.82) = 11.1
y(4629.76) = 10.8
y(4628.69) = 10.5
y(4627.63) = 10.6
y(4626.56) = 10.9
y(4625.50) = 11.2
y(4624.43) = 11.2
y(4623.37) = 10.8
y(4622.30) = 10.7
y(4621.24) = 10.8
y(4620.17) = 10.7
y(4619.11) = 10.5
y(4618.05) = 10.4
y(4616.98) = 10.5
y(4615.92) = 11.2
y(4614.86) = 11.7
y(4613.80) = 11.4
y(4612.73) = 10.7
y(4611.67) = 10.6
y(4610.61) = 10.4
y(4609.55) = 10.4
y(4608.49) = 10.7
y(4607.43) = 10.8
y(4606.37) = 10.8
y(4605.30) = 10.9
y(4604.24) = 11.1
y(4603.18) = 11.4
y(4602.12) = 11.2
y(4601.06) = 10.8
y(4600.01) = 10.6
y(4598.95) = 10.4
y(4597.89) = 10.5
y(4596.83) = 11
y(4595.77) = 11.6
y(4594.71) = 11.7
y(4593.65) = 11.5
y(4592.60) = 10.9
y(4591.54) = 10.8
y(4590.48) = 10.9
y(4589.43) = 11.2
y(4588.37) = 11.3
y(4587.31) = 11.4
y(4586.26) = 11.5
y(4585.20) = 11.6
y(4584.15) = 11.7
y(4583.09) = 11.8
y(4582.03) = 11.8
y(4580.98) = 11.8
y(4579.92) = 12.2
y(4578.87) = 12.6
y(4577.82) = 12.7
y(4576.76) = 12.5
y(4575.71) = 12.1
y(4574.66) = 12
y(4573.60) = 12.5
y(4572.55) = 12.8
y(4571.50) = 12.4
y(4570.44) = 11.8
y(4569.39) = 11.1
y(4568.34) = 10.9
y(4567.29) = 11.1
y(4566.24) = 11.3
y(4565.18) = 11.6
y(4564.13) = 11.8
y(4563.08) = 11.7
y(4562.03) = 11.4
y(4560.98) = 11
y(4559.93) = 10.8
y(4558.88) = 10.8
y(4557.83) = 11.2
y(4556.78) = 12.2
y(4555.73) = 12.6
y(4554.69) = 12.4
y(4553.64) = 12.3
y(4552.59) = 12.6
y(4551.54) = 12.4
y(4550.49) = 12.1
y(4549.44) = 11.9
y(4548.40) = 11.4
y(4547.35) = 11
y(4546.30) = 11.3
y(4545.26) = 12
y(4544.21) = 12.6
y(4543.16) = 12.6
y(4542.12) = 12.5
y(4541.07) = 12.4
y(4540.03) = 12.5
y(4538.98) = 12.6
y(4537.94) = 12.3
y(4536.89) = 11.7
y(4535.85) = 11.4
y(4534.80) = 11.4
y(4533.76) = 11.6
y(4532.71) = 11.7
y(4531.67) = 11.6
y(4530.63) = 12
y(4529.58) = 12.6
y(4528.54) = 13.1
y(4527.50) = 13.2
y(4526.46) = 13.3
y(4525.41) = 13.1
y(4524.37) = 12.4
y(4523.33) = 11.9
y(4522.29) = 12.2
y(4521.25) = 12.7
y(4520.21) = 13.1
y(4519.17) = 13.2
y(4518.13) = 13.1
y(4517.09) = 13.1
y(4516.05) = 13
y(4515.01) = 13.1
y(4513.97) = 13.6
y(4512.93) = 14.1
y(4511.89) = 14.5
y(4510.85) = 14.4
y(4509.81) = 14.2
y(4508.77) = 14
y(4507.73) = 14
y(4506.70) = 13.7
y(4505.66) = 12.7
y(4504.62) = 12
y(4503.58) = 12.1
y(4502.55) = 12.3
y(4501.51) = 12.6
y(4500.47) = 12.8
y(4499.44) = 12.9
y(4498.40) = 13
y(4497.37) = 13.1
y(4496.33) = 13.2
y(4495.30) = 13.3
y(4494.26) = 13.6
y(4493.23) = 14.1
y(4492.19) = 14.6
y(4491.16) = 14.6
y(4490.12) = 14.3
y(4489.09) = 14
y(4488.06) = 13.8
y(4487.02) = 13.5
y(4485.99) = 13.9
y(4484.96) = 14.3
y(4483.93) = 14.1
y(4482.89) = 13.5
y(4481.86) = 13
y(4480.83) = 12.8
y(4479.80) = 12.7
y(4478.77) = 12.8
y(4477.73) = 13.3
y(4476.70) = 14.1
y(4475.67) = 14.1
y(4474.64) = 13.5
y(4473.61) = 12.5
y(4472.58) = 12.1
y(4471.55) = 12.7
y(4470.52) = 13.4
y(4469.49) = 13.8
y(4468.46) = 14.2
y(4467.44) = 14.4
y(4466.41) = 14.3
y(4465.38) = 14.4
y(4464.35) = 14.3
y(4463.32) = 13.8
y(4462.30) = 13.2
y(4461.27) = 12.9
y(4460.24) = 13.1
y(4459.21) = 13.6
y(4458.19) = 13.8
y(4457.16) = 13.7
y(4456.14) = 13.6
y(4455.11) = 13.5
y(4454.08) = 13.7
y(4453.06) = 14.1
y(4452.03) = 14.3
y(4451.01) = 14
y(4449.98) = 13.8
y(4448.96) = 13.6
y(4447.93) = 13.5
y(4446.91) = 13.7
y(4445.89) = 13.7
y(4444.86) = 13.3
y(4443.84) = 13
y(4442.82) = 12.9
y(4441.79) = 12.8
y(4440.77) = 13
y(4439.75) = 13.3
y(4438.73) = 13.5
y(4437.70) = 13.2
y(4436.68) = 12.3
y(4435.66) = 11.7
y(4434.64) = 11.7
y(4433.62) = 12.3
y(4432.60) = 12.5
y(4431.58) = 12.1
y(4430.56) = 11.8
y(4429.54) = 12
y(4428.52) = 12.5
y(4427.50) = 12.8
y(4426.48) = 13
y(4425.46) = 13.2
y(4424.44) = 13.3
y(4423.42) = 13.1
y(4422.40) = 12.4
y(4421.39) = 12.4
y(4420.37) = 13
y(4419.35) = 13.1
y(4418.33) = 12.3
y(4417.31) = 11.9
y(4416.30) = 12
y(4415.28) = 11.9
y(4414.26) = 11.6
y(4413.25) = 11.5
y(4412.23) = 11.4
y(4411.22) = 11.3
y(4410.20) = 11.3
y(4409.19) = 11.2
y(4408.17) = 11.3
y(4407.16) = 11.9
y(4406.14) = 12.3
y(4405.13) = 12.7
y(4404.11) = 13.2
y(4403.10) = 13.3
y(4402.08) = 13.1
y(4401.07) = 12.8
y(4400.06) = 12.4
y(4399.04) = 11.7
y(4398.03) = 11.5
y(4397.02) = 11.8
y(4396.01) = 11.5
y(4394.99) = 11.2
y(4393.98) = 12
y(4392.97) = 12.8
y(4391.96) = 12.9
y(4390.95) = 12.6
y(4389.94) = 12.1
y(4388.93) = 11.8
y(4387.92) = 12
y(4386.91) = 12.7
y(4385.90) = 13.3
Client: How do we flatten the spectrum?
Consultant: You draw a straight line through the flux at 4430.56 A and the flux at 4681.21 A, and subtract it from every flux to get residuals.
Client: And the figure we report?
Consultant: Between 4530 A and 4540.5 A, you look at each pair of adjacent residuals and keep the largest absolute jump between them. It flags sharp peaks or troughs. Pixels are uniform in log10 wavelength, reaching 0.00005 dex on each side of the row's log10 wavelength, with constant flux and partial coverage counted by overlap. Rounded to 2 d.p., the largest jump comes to 0.61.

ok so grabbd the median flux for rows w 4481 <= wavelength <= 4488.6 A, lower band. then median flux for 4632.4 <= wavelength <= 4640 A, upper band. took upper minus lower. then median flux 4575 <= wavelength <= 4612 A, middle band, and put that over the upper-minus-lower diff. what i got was -3.9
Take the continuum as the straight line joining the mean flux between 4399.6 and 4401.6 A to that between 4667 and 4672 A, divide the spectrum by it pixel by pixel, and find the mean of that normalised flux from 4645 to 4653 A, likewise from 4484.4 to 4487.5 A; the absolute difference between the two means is 0.17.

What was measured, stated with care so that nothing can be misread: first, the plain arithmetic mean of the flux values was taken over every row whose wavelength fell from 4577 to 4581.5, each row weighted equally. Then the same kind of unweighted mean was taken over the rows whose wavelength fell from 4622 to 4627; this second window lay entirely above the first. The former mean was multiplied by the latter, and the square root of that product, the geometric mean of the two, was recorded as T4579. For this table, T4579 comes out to 11.6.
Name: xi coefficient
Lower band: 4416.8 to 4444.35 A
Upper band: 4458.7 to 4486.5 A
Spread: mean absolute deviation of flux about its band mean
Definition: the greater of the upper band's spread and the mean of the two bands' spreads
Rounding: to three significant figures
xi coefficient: 0.567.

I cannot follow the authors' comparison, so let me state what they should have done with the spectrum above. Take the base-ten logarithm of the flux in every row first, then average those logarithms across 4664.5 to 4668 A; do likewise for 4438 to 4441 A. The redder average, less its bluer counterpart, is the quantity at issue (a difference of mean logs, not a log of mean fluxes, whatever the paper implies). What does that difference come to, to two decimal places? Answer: -0.10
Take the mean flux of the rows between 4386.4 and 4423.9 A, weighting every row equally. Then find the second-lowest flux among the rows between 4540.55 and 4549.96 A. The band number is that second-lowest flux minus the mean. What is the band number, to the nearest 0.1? -0.9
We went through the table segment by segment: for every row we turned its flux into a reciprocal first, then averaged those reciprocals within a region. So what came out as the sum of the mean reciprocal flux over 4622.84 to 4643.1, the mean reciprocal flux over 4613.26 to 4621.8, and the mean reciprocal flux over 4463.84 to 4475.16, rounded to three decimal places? 0.258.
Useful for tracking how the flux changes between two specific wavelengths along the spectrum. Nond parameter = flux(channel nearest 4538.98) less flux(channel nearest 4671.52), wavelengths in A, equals 1.6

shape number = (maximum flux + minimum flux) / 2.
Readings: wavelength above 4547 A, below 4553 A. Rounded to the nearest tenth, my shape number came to 11.8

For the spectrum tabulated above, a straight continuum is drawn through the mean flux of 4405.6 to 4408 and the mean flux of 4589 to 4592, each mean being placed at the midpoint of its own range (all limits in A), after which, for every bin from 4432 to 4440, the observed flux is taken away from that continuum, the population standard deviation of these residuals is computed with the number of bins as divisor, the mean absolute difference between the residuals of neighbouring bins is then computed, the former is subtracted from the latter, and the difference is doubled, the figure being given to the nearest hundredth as -0.53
